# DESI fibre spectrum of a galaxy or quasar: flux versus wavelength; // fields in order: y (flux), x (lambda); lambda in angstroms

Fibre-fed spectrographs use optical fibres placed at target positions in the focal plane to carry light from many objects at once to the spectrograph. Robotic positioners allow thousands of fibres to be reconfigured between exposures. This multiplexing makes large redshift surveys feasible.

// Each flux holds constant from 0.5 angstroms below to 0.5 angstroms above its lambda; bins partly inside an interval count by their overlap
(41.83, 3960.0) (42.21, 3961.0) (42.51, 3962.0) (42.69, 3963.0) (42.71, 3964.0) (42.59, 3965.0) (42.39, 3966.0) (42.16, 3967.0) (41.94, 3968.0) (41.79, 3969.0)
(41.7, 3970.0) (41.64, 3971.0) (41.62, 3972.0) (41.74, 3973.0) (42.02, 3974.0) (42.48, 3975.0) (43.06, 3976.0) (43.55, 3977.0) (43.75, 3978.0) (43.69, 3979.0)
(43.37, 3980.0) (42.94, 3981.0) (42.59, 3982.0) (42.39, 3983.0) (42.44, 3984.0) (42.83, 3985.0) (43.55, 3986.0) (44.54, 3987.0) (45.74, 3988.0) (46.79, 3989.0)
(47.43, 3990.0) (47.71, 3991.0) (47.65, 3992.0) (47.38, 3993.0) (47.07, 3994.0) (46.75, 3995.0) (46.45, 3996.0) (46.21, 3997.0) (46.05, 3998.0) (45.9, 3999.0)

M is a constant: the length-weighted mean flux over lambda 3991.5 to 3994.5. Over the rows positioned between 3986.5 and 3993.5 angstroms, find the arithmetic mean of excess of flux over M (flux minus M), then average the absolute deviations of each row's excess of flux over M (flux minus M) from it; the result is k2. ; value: 0.9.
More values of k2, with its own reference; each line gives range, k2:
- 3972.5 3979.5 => 0.7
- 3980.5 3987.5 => 0.6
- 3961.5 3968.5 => 0.2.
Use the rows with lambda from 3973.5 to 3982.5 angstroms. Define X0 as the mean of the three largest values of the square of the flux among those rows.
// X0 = 1906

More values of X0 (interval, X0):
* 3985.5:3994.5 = 2265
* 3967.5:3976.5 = 1808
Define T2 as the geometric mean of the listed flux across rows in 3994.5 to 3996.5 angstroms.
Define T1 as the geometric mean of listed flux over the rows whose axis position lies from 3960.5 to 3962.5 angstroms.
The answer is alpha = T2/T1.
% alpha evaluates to 1.10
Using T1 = 42.4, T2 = 46.6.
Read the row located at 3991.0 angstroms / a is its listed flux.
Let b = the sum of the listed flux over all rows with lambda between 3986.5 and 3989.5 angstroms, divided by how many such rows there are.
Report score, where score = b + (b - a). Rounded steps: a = 47.71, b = 45.7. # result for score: 44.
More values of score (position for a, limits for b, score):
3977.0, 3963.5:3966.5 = 42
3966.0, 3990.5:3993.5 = 53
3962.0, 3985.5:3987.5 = 46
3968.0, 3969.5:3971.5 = 41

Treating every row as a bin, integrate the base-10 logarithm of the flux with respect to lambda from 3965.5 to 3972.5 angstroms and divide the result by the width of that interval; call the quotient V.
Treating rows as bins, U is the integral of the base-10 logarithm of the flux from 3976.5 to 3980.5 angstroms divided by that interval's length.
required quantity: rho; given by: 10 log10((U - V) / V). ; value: -20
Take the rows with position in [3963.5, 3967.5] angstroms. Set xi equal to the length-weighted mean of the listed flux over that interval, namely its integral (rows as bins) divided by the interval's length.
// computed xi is 42.5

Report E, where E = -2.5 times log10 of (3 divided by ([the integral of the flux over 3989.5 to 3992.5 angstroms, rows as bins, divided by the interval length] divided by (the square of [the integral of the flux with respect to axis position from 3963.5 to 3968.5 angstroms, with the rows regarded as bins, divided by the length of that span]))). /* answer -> -5.13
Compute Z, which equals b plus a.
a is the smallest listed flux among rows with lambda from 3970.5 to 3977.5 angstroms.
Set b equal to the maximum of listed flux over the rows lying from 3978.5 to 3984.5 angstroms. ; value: 85.3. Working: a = 41.62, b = 43.69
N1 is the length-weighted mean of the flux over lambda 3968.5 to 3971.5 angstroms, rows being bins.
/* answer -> 41.7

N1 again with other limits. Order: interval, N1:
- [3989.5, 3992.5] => 47.6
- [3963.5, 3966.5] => 42.6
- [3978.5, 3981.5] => 43.3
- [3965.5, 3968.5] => 42.2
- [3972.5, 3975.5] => 42.1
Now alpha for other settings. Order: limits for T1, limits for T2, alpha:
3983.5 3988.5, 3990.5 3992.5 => 1.09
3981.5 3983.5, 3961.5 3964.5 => 1.00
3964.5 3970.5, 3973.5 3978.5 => 1.02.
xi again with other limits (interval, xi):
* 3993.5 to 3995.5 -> 46.9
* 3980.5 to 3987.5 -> 43.0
